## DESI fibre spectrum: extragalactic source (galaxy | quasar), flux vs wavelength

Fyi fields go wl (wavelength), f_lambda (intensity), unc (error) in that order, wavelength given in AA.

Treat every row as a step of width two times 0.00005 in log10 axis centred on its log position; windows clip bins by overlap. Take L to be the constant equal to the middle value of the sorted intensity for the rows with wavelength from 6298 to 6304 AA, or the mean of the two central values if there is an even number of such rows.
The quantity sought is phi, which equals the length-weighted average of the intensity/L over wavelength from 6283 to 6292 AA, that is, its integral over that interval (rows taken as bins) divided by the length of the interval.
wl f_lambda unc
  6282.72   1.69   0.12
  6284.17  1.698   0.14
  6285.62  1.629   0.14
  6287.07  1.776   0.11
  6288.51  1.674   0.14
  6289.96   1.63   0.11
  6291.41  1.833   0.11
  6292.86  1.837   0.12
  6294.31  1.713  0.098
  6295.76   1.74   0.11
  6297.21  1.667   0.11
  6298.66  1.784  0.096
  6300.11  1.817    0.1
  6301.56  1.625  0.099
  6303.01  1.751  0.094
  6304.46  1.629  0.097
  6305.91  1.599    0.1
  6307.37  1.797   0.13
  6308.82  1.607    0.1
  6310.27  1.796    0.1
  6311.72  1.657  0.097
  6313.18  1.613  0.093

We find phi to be 0.964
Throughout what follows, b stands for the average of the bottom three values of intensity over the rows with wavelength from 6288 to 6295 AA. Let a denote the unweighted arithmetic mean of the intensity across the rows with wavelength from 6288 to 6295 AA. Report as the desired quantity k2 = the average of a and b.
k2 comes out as 1.70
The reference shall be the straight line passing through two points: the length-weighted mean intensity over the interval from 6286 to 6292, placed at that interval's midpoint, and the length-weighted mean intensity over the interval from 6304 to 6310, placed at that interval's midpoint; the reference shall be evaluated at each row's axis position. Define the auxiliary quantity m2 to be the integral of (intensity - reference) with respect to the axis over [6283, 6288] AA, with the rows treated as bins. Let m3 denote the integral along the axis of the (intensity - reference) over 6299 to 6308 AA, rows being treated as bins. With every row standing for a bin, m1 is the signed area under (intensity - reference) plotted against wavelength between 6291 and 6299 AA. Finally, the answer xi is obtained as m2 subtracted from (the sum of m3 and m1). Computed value 0.83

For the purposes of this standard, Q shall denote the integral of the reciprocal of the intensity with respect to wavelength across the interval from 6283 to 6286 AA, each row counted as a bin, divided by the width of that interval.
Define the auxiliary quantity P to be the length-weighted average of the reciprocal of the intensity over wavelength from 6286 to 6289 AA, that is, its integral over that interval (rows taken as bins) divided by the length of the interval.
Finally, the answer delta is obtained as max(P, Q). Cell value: 0.597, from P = 0.584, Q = 0.597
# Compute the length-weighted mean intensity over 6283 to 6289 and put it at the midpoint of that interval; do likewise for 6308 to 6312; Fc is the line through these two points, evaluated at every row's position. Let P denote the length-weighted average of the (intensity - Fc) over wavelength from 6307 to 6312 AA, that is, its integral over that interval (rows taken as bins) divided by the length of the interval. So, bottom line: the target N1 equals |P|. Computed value 0.017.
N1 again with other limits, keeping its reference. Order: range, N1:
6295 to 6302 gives 0.035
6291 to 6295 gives 0.097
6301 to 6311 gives 0.009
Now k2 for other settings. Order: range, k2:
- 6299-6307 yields 1.65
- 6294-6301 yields 1.73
